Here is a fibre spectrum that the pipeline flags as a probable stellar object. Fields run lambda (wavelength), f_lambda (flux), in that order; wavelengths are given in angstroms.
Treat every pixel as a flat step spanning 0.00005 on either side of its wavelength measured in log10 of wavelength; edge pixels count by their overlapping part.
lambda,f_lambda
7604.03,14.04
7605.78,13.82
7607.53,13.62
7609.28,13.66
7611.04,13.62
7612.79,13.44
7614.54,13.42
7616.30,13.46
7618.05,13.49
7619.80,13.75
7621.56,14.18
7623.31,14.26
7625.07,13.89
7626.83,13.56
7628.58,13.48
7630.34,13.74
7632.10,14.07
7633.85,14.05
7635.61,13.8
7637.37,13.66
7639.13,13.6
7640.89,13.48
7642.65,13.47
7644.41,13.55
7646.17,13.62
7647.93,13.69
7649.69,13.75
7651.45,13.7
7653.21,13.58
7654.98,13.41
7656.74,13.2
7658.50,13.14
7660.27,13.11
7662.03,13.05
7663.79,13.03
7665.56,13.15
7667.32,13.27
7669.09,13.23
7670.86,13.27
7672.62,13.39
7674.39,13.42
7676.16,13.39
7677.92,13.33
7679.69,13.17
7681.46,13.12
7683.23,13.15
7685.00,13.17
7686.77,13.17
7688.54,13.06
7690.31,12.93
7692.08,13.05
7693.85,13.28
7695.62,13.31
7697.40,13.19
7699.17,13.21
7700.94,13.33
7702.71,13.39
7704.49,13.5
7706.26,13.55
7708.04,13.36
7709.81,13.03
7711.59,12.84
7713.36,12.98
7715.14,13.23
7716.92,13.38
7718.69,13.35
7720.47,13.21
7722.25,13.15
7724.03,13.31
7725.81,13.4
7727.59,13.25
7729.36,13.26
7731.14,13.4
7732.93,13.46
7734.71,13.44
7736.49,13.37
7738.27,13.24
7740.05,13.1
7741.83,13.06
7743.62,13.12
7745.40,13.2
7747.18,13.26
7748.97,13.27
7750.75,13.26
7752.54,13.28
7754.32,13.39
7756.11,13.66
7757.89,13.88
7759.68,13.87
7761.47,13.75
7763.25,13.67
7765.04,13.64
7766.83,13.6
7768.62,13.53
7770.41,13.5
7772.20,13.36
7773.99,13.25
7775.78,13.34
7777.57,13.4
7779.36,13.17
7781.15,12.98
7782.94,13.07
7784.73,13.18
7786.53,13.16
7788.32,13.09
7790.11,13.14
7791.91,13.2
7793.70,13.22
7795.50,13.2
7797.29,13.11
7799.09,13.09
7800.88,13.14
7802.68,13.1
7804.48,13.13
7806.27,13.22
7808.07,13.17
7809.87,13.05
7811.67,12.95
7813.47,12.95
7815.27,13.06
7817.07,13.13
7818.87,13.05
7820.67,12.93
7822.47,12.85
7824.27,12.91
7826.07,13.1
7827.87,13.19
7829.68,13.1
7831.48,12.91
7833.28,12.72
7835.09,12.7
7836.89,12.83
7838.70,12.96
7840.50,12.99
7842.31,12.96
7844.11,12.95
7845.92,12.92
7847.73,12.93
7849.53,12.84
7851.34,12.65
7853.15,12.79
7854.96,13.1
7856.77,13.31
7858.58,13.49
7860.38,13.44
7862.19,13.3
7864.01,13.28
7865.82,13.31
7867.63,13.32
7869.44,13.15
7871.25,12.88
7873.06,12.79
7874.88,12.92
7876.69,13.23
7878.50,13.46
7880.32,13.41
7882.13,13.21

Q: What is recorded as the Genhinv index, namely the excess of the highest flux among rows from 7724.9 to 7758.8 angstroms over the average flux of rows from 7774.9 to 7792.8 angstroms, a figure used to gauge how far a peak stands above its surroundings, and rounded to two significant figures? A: 0.71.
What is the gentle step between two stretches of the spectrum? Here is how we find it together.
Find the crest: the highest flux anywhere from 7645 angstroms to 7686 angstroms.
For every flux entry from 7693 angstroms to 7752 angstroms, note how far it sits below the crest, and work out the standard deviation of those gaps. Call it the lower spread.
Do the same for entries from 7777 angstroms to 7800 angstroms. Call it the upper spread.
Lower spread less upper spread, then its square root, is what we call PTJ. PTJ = 0.23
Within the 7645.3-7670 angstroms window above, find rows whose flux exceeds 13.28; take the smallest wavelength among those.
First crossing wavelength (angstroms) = 7646.17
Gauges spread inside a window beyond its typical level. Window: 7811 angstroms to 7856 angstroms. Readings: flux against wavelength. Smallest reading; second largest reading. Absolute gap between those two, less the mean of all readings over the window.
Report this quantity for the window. -12.5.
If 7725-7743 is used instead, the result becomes -12.9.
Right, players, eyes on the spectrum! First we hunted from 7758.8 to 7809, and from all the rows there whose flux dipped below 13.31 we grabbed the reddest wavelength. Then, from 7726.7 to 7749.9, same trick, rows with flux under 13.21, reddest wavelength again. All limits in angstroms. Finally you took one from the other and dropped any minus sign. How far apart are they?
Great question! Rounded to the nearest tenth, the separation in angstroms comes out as 62.7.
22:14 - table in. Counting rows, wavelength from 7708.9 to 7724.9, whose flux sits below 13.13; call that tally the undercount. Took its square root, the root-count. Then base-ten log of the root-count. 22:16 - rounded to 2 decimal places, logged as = 0.24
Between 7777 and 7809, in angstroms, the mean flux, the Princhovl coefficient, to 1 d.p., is 13.2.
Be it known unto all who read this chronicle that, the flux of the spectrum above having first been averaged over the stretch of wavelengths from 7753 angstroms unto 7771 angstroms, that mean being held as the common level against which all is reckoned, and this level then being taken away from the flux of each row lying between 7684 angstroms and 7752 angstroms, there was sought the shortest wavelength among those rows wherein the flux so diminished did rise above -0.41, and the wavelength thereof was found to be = 7693.85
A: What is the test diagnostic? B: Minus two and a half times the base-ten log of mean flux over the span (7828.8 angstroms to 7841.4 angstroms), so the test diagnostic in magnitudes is -2.78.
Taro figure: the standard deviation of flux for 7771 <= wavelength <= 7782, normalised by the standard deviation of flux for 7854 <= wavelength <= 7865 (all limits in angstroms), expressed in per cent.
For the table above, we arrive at 114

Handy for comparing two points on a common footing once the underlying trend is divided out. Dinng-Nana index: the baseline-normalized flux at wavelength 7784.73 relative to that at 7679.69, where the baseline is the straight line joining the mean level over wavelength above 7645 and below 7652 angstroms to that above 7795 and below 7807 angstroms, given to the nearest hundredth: 1.03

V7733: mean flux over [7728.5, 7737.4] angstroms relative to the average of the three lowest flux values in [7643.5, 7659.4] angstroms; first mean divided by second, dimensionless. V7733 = 1.01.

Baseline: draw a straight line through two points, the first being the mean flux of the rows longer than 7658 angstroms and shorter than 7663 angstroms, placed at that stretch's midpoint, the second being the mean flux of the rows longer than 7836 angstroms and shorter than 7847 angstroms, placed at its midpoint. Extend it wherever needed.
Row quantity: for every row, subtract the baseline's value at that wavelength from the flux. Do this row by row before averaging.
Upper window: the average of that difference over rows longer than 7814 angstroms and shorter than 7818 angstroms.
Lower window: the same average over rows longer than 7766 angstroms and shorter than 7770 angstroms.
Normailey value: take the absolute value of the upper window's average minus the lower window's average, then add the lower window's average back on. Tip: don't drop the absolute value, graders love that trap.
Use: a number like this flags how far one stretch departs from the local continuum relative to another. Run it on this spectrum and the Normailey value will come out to 1.0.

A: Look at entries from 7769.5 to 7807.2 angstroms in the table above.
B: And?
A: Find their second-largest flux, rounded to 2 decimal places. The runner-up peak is 13.40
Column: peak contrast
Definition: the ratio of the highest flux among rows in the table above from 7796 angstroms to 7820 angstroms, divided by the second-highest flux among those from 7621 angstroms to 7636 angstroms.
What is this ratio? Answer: 0.932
